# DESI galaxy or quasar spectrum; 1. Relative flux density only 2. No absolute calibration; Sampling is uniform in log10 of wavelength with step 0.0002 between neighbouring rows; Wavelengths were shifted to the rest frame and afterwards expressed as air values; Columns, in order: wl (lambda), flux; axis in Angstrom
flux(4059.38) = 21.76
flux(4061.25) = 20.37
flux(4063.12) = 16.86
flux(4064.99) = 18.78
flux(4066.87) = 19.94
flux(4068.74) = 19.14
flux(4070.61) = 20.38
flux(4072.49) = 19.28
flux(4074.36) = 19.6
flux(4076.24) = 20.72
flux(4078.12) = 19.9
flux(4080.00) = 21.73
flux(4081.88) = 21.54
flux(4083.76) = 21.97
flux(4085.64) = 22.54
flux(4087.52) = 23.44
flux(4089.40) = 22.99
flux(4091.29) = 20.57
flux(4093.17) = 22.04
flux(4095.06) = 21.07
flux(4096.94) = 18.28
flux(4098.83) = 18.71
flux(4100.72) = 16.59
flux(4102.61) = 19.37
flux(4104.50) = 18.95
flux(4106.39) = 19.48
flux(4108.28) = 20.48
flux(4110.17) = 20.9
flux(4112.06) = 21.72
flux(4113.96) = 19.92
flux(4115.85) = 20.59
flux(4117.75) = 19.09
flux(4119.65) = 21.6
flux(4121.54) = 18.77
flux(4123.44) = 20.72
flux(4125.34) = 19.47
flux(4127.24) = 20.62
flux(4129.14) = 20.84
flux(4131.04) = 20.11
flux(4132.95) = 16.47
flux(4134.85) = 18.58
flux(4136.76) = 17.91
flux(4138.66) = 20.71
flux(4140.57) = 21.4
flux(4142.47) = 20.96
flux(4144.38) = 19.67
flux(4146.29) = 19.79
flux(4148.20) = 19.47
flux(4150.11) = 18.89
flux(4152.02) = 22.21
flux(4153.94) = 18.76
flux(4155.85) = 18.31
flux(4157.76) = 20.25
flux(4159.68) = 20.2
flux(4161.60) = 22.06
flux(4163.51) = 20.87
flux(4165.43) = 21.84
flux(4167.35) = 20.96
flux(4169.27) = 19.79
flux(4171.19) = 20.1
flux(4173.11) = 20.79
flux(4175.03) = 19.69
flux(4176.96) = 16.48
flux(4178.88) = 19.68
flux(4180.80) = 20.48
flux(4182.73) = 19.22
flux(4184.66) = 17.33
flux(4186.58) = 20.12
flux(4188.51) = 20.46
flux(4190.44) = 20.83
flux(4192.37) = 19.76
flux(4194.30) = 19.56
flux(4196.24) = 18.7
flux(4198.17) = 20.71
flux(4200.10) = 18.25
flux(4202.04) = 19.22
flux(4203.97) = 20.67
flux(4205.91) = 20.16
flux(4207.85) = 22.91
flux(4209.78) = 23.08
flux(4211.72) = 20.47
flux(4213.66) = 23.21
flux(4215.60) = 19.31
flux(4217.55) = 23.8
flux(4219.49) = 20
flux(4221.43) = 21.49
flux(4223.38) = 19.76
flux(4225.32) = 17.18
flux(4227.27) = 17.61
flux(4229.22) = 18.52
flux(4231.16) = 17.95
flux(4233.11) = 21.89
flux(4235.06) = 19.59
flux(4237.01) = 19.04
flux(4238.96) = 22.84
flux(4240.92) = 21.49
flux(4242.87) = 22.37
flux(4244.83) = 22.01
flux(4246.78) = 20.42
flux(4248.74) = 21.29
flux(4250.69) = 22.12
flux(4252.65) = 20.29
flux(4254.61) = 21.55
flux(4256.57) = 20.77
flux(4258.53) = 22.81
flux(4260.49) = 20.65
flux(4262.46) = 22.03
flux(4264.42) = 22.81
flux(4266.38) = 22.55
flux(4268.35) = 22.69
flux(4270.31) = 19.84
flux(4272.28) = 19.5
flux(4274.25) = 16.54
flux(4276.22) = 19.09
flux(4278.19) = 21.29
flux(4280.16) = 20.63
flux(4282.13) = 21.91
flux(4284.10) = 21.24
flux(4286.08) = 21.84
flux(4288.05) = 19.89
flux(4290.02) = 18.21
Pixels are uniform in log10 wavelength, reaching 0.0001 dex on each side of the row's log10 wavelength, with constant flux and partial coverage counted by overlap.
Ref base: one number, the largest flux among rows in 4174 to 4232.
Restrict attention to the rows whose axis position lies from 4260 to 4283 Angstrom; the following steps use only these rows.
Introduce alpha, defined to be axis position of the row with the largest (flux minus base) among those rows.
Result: 4264.42 Angstrom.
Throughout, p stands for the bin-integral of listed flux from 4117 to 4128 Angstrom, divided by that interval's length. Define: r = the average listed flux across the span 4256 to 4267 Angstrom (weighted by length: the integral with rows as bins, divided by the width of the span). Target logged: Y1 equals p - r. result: -2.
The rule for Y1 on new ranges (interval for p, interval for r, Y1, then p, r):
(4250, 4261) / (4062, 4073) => 2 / 21.4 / 19.1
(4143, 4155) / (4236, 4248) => -2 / 19.8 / 21.3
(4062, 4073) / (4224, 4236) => 0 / 19.1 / 18.8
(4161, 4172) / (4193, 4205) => 1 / 20.9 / 19.5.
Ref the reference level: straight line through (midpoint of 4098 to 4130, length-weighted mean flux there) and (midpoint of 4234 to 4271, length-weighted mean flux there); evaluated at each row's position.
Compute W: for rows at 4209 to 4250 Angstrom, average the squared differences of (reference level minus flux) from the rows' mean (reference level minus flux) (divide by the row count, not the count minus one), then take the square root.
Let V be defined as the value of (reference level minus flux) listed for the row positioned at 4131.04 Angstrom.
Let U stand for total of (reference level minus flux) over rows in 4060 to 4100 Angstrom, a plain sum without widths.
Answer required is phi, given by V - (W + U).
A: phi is 19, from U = -21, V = 0.0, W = 1.9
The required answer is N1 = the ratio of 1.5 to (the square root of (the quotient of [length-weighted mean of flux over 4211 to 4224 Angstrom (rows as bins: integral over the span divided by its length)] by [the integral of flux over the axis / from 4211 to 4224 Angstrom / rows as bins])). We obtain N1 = 5.4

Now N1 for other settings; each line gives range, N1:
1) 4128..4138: 4.7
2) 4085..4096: 5.0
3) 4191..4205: 5.6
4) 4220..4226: 3.7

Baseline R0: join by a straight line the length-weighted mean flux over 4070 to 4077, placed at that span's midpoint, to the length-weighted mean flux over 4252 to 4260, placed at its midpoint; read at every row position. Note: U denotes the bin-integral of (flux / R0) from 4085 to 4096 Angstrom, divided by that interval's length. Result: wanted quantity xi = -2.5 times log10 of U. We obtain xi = -0.10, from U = 1.10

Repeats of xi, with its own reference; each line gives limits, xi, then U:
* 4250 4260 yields 0.00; 1.00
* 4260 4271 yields -0.02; 1.02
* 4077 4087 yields -0.08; 1.08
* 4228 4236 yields 0.09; 0.92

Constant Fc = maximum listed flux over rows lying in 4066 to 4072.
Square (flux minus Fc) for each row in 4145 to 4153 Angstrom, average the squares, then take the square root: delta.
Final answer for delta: 1.3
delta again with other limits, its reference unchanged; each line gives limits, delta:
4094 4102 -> 2.3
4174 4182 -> 2.0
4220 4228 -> 2.2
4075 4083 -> 0.9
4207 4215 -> 2.3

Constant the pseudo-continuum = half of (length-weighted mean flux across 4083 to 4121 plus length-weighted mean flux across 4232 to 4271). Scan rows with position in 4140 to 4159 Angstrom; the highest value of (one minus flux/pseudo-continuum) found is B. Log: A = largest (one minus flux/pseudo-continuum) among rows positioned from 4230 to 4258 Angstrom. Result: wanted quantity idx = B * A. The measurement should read 0.0183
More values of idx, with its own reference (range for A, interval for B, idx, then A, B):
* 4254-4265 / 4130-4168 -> 0.0033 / 0.02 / 0.21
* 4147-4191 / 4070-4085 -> 0.0173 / 0.21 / 0.08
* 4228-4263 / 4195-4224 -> 0.0187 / 0.14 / 0.13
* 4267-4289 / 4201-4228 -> 0.0382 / 0.21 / 0.18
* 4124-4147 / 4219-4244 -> 0.0388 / 0.21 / 0.18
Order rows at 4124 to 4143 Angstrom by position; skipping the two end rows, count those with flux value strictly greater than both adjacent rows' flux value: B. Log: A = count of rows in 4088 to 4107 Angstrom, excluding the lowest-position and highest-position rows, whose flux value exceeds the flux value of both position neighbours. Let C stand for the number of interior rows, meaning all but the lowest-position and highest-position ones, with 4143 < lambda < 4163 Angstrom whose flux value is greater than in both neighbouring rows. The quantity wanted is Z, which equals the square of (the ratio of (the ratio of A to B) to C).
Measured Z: 0.11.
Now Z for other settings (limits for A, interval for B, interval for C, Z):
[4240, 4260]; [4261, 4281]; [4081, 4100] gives 0.25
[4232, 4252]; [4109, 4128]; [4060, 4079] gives 0.03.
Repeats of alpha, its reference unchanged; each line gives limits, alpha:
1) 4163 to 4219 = 4217.55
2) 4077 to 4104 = 4087.52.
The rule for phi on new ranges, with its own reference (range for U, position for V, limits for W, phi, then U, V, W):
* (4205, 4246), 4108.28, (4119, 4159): -11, 9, -0.7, 1.4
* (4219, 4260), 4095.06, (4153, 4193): -19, 16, -1.4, 1.3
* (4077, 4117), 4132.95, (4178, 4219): 21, -19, 3.6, 1.6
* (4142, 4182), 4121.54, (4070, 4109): -8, 7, 1.2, 1.7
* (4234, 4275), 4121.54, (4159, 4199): -8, 8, 1.2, 1.3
